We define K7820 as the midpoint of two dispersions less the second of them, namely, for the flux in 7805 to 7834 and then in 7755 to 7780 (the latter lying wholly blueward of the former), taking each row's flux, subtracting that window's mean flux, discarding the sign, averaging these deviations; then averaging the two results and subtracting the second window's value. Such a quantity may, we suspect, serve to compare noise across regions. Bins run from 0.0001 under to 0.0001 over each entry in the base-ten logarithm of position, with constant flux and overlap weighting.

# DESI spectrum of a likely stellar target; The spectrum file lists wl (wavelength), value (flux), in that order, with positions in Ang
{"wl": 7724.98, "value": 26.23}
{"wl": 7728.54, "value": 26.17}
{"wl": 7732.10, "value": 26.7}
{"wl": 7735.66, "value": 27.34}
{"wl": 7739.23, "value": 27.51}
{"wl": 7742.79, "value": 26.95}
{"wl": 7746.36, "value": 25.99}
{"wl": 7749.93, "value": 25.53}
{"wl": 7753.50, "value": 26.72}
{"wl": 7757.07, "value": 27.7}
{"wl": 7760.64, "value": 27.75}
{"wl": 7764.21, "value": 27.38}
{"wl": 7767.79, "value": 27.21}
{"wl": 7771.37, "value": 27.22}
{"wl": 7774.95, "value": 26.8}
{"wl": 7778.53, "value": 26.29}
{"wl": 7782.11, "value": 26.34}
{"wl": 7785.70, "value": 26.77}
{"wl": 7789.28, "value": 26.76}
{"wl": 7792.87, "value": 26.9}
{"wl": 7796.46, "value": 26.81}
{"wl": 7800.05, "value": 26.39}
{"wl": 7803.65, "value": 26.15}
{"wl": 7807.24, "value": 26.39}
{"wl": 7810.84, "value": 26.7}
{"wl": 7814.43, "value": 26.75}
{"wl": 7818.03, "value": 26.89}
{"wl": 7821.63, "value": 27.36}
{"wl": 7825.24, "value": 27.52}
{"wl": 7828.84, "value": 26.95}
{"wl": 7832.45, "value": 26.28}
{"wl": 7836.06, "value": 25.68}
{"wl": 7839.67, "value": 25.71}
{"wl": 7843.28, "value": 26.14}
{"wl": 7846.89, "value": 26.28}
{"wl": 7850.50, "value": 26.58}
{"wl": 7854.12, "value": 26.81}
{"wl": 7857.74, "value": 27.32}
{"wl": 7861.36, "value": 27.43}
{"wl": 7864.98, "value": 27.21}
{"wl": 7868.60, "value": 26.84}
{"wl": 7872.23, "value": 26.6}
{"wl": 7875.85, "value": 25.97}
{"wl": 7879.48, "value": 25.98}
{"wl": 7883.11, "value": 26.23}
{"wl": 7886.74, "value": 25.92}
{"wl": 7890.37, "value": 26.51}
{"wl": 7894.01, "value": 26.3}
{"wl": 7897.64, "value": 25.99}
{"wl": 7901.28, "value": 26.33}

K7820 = -0.02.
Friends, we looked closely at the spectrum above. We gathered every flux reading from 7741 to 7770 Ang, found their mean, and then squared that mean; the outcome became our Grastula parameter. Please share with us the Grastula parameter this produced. 724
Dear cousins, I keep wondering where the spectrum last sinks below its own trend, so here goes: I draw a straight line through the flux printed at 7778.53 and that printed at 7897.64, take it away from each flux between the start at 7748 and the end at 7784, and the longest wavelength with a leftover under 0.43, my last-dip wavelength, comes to 7782.11 Ang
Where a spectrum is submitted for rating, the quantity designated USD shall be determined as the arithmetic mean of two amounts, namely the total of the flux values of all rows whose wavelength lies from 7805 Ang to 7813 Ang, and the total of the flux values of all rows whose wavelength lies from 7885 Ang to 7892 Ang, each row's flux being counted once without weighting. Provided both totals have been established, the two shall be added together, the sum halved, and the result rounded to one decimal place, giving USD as 52.8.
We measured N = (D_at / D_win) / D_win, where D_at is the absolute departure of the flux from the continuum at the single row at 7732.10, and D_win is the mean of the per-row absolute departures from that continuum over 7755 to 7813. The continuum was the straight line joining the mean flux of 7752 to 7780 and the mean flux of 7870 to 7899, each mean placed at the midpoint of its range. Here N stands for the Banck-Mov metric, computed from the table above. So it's 6.3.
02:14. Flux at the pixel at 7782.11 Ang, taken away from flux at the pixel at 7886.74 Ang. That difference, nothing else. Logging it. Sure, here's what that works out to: -0.42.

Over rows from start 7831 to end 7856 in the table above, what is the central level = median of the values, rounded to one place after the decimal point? 26.3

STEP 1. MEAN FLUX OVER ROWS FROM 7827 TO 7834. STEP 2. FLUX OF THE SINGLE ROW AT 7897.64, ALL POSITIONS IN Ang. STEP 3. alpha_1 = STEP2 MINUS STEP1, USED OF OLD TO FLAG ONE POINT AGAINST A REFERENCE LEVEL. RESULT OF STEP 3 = -0.6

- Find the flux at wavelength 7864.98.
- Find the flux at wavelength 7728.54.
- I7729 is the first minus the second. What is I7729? 1.0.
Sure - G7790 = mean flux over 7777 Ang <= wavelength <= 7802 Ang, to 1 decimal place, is 26.6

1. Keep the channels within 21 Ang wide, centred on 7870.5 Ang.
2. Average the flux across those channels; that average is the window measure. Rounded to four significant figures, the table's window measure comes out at 26.67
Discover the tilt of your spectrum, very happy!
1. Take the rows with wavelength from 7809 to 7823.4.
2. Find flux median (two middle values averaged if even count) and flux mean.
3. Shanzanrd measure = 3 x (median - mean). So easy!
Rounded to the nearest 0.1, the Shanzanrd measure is -0.3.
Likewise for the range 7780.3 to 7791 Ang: 0.4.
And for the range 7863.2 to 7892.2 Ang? -0.1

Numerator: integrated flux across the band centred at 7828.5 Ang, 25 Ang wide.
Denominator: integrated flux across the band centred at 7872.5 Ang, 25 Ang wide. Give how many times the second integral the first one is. 1.00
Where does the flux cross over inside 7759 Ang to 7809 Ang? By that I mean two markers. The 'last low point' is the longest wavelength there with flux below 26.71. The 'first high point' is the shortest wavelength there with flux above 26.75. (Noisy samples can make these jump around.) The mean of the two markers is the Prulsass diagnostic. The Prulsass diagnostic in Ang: 7783.9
